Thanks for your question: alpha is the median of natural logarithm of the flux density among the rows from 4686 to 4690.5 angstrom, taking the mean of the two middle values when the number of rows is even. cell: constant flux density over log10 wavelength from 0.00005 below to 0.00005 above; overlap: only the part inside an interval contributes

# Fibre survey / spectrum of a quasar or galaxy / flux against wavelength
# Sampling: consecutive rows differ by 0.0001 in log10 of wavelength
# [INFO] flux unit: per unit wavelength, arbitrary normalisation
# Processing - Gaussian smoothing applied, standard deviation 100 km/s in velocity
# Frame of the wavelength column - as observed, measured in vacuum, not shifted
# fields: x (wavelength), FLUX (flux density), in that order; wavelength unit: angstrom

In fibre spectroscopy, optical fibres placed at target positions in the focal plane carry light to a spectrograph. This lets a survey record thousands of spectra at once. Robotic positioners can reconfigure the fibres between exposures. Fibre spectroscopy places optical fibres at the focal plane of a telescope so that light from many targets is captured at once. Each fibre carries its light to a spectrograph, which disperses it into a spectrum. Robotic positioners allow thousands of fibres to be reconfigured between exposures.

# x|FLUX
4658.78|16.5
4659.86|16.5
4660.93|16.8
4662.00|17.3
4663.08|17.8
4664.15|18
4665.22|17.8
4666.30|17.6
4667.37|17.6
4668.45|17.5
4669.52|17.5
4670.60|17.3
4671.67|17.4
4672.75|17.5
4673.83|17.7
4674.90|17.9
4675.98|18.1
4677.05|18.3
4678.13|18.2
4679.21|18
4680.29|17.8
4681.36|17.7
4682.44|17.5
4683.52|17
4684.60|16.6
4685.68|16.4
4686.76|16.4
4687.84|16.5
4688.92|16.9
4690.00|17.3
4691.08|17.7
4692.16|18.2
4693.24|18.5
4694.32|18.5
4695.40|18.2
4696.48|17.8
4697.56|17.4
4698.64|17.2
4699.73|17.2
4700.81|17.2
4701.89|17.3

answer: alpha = 2.82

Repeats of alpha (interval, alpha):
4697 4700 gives 2.84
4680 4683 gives 2.87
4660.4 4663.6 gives 2.85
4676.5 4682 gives 2.89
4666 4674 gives 2.86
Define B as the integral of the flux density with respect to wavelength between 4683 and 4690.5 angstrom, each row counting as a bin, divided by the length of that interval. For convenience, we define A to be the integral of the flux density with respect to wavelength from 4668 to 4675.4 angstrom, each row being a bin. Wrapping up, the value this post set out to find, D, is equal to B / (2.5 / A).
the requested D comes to 868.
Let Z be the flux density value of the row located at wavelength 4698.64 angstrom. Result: 17.2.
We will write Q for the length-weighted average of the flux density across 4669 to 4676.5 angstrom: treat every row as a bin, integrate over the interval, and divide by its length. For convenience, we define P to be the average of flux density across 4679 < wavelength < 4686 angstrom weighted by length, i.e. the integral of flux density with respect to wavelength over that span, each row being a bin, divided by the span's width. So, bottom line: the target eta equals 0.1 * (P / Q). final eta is 0.098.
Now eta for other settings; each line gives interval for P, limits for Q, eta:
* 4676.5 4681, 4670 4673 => 0.104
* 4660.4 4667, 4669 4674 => 0.101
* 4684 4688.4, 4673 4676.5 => 0.092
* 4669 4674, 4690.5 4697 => 0.096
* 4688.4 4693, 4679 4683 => 0.099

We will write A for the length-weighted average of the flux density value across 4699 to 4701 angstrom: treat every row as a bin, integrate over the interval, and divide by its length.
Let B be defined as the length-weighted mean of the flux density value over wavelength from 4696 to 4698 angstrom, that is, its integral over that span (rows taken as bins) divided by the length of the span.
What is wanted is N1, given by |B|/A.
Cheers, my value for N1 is 1.03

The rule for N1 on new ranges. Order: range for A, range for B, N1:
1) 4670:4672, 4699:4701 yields 0.99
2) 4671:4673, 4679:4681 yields 1.03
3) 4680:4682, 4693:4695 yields 1.04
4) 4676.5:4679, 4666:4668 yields 0.97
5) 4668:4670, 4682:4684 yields 0.98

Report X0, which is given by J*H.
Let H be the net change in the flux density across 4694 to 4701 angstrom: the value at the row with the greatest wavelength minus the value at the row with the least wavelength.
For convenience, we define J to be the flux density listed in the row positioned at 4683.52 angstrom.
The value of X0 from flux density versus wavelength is -22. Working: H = -1.3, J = 17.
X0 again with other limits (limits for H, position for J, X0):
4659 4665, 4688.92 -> 25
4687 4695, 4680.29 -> 36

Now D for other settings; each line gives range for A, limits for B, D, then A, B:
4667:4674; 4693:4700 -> 872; 122.3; 17.8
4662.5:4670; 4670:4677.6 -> 941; 132.6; 17.7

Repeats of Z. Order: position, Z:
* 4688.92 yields 16.9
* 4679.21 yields 18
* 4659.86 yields 16.5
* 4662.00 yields 17.3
